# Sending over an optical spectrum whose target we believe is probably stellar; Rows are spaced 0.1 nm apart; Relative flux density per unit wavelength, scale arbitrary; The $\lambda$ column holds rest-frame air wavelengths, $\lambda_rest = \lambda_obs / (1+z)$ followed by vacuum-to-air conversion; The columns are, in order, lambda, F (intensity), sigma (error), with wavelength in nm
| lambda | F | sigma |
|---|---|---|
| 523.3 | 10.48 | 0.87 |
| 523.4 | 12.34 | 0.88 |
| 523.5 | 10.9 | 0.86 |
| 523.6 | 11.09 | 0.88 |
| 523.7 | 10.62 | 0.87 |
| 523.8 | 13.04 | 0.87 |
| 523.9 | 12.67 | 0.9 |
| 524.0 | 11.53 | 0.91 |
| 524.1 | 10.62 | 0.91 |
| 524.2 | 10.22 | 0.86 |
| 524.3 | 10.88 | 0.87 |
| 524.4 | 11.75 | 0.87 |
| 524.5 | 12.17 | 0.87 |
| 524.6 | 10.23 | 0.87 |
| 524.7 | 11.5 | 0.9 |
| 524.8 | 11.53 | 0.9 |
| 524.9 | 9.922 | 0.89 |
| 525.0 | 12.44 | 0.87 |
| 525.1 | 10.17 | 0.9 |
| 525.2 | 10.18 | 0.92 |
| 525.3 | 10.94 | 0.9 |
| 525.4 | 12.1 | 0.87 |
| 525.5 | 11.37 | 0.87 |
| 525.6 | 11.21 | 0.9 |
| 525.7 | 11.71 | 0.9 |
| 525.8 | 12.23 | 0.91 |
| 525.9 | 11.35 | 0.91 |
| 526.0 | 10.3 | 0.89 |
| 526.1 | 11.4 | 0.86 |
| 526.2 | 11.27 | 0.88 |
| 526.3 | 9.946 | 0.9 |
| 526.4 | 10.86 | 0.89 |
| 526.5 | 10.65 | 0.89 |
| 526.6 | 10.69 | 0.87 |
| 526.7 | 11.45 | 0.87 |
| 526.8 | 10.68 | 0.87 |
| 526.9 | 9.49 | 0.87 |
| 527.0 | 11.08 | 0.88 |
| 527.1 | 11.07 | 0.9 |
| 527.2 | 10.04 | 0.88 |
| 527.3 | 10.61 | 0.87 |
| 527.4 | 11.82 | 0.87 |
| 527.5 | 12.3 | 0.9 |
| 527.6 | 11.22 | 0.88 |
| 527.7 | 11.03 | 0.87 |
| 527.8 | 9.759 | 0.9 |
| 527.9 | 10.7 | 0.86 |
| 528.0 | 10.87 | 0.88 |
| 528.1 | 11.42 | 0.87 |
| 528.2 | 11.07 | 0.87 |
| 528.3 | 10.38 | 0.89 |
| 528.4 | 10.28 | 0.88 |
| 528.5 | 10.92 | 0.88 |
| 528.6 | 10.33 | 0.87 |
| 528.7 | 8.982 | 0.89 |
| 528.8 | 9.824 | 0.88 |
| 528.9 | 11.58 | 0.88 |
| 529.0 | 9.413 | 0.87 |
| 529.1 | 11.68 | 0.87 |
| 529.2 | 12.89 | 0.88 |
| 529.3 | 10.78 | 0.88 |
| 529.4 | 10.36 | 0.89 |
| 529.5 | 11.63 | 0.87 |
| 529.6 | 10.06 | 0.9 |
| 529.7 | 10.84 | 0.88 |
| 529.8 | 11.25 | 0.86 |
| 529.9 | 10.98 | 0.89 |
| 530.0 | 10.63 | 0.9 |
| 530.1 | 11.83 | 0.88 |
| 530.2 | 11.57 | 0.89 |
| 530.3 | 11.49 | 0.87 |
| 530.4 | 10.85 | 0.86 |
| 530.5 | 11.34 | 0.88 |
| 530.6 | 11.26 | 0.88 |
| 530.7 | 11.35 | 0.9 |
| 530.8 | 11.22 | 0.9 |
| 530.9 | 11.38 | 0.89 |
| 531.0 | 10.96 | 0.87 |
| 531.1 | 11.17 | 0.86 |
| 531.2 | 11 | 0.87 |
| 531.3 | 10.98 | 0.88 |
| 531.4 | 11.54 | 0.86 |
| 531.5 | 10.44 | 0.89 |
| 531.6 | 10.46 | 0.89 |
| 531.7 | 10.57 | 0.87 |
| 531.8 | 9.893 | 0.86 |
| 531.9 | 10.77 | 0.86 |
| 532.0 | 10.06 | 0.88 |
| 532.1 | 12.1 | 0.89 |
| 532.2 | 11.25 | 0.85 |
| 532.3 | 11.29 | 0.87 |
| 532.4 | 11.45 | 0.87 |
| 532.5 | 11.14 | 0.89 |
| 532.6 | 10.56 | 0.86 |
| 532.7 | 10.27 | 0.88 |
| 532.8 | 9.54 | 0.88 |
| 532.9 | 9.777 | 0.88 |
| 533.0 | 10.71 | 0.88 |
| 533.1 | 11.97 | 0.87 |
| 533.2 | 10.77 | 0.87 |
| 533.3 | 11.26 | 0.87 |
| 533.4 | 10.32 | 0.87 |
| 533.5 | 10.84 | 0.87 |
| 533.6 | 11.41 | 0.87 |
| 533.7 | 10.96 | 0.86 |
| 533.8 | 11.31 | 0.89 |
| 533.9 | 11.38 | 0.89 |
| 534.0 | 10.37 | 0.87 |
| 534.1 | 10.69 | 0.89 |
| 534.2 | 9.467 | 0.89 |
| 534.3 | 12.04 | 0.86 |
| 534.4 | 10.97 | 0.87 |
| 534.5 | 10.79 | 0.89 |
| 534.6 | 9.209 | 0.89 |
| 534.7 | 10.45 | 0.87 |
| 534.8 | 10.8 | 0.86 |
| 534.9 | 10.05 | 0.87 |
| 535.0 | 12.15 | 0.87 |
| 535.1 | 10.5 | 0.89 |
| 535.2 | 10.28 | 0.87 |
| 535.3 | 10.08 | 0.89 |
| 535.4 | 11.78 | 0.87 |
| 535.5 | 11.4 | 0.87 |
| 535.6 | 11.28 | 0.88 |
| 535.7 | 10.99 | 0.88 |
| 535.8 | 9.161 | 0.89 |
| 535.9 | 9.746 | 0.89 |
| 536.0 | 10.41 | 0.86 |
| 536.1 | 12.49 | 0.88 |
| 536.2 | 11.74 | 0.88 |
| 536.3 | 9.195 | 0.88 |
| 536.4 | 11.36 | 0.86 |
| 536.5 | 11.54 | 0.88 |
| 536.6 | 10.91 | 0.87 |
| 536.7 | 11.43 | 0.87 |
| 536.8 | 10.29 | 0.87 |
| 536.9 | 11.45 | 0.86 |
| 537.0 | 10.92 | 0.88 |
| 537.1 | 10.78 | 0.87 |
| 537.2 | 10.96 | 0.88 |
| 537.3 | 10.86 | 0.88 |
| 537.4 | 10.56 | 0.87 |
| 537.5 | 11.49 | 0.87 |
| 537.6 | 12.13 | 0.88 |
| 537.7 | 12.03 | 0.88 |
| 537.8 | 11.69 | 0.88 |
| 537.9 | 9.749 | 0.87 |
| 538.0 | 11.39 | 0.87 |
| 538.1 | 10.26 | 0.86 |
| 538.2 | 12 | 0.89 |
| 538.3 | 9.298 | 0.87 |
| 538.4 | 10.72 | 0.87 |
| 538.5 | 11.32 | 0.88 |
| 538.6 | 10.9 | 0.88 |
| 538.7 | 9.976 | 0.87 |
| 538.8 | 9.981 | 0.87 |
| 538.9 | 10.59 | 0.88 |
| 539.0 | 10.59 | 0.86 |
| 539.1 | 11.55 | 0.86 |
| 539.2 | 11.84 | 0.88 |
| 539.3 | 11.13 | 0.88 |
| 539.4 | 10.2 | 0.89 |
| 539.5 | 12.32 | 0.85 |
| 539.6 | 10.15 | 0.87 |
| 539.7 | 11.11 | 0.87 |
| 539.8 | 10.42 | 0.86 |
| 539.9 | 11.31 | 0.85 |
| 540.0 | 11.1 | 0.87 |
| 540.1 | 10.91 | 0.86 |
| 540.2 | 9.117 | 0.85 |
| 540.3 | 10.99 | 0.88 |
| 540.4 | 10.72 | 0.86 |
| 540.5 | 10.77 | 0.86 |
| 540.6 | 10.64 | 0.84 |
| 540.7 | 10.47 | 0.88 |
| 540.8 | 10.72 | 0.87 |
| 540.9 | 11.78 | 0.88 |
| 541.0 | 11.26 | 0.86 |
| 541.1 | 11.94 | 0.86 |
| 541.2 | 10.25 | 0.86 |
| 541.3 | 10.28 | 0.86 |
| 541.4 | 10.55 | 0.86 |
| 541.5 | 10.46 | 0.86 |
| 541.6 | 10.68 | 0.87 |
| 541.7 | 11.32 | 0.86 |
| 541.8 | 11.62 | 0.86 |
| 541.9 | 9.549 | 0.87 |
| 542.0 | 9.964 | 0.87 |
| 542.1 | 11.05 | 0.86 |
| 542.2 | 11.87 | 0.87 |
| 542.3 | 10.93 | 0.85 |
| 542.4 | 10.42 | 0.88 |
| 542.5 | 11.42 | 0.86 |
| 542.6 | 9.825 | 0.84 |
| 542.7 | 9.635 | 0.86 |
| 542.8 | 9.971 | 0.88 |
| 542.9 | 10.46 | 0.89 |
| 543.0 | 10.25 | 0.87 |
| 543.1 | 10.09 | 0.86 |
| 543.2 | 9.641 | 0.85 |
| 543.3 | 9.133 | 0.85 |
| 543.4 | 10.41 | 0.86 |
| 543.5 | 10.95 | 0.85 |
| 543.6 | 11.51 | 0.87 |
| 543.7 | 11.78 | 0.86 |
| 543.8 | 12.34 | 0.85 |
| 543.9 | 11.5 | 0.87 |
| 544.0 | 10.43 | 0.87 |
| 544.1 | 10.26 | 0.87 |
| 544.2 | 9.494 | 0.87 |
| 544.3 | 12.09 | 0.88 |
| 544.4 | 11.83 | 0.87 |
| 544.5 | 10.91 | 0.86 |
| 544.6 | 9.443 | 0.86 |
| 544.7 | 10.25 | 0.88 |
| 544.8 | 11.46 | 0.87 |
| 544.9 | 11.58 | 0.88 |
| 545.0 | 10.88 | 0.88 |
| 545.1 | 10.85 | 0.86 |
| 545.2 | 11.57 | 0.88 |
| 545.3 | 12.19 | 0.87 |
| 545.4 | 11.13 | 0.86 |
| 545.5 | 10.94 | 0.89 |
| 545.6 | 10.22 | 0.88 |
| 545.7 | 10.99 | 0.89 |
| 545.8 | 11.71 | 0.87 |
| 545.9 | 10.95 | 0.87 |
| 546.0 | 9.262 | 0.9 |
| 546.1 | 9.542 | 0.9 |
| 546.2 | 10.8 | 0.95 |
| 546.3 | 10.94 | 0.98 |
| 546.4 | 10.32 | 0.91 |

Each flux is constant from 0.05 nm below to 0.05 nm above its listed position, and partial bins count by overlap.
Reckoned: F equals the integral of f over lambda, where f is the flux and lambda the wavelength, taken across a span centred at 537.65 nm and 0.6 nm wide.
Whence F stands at 6.76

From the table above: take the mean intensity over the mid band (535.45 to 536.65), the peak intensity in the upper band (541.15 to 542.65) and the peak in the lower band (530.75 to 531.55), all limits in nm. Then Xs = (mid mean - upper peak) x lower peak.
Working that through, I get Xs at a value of -11.7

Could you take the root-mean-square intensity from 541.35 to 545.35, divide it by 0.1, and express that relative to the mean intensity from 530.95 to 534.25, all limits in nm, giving 10.0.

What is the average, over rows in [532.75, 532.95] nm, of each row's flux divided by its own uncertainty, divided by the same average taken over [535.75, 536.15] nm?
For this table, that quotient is 0.923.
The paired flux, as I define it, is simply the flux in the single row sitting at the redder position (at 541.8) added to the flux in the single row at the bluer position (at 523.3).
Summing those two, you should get 22.1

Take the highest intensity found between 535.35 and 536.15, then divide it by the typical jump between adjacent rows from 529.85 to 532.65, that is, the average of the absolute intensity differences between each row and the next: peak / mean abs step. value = 27.3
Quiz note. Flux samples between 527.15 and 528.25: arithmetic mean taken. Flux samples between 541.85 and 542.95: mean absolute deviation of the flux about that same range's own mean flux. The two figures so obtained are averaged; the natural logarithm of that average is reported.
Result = 1.76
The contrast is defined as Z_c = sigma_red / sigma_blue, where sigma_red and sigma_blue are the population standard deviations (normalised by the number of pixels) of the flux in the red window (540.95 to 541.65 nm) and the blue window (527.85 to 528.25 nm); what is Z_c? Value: 2.1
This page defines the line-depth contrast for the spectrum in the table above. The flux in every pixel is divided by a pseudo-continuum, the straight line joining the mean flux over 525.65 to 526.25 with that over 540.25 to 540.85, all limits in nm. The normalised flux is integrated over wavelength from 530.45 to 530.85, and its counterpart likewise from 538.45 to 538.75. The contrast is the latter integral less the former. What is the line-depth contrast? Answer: -0.11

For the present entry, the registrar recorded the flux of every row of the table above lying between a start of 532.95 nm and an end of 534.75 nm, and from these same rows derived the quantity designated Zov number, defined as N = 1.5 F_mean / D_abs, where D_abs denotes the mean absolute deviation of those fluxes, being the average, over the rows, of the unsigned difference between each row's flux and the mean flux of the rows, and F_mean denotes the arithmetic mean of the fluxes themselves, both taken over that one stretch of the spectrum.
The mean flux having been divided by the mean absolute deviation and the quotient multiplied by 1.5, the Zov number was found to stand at 31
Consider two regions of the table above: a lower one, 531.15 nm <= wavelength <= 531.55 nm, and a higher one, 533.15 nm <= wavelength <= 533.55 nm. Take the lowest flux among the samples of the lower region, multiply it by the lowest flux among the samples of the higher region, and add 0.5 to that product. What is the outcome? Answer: 108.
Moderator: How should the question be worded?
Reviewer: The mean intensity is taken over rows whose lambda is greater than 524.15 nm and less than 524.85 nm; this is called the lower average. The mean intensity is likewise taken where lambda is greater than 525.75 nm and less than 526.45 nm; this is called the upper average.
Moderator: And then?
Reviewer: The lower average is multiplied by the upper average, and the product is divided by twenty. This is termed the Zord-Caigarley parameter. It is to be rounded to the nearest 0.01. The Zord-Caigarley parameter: 6.18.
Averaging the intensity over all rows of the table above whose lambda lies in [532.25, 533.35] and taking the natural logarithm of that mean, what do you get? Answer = 2.379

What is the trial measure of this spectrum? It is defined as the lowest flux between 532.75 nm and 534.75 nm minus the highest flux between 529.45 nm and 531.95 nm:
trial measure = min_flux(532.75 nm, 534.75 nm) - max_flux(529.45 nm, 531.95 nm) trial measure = -2.6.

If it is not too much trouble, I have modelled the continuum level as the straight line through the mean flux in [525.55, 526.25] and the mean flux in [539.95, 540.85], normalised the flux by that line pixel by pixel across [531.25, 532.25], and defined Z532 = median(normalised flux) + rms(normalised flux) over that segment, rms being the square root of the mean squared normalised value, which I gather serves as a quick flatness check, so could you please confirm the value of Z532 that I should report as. 1.95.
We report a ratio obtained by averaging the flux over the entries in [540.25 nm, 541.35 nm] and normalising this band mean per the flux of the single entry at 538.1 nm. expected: 1.06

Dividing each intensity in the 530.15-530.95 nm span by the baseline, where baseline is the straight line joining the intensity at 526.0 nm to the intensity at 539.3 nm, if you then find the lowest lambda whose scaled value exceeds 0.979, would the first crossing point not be 530.2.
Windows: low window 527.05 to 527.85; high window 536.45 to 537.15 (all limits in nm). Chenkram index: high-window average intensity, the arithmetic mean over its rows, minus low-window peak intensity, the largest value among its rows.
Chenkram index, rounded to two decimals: -1.25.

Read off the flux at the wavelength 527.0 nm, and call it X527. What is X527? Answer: 11.08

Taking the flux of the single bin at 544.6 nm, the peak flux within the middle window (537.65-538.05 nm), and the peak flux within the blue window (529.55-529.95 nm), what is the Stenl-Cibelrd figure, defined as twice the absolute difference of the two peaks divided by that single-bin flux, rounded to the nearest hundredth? 0.17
